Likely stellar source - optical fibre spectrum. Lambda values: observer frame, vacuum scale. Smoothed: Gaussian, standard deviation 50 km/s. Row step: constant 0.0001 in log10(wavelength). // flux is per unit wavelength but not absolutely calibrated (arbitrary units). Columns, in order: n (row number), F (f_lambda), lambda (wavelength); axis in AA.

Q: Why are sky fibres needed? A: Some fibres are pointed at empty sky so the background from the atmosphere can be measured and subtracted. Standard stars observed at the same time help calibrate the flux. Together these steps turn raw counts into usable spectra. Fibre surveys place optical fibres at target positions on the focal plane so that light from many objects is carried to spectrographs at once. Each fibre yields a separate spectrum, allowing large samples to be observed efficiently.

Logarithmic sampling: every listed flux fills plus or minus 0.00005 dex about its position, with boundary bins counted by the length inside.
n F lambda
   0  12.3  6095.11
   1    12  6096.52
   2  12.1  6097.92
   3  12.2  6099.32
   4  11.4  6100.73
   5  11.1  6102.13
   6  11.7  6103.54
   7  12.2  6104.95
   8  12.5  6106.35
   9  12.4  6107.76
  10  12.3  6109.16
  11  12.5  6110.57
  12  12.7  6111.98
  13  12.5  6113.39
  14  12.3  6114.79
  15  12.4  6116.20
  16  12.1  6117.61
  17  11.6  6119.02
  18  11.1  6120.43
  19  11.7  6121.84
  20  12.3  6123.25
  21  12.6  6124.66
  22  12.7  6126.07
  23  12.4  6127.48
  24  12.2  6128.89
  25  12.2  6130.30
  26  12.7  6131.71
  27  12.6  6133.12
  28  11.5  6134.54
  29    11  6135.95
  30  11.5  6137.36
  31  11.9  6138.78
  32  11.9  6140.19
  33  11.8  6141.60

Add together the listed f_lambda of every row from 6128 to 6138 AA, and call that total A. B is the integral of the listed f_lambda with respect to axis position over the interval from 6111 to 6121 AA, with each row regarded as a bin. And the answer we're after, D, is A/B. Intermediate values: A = 83.7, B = 121.2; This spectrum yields 0.691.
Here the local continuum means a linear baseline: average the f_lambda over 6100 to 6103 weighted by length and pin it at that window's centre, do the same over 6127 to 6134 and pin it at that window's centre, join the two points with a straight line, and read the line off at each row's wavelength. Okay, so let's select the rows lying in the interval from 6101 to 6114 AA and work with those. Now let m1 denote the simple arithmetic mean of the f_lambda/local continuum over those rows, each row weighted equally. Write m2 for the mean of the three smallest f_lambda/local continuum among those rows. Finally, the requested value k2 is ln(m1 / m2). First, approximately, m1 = 1.06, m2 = 1.026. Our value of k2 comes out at 0.033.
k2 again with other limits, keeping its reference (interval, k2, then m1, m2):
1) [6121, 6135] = 0.043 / 1.00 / 0.957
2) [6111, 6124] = 0.062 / 1.02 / 0.955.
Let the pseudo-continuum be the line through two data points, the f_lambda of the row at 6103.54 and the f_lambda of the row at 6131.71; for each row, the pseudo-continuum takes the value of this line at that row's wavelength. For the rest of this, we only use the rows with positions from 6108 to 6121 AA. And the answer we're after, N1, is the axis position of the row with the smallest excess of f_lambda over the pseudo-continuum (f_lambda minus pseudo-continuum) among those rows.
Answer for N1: 6120.43 AA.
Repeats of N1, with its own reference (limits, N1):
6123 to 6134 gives 6130.30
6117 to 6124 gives 6120.43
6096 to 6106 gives 6102.13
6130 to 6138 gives 6135.95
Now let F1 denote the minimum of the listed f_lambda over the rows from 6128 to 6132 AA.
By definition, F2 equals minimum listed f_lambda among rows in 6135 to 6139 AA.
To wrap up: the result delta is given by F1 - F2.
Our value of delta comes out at 1.20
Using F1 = 12.2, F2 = 11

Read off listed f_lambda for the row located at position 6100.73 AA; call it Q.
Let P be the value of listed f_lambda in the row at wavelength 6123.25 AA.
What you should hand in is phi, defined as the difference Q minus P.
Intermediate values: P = 12.3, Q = 11.4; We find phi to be -0.90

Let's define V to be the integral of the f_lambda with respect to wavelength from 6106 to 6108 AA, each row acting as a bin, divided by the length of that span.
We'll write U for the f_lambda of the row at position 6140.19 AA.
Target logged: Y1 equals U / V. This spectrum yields 0.96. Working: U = 11.9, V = 12.4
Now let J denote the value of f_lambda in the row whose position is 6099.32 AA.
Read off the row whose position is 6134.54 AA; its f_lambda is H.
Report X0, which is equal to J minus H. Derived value 0.7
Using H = 11.5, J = 12.2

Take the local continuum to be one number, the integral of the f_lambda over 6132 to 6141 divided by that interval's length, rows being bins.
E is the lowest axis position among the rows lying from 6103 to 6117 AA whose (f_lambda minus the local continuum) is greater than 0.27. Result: 6104.95 AA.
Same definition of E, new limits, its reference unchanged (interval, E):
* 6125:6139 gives 6126.07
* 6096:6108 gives 6097.92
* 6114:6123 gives 6114.79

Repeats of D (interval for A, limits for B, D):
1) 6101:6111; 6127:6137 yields 0.702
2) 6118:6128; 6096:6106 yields 0.713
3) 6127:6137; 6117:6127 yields 0.704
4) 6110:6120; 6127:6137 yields 0.714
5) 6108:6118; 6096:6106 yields 0.733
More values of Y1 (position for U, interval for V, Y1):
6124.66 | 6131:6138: 1.06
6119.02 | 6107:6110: 0.94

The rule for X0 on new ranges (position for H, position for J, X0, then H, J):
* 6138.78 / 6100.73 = -0.5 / 11.9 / 11.4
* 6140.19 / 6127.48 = 0.5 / 11.9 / 12.4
